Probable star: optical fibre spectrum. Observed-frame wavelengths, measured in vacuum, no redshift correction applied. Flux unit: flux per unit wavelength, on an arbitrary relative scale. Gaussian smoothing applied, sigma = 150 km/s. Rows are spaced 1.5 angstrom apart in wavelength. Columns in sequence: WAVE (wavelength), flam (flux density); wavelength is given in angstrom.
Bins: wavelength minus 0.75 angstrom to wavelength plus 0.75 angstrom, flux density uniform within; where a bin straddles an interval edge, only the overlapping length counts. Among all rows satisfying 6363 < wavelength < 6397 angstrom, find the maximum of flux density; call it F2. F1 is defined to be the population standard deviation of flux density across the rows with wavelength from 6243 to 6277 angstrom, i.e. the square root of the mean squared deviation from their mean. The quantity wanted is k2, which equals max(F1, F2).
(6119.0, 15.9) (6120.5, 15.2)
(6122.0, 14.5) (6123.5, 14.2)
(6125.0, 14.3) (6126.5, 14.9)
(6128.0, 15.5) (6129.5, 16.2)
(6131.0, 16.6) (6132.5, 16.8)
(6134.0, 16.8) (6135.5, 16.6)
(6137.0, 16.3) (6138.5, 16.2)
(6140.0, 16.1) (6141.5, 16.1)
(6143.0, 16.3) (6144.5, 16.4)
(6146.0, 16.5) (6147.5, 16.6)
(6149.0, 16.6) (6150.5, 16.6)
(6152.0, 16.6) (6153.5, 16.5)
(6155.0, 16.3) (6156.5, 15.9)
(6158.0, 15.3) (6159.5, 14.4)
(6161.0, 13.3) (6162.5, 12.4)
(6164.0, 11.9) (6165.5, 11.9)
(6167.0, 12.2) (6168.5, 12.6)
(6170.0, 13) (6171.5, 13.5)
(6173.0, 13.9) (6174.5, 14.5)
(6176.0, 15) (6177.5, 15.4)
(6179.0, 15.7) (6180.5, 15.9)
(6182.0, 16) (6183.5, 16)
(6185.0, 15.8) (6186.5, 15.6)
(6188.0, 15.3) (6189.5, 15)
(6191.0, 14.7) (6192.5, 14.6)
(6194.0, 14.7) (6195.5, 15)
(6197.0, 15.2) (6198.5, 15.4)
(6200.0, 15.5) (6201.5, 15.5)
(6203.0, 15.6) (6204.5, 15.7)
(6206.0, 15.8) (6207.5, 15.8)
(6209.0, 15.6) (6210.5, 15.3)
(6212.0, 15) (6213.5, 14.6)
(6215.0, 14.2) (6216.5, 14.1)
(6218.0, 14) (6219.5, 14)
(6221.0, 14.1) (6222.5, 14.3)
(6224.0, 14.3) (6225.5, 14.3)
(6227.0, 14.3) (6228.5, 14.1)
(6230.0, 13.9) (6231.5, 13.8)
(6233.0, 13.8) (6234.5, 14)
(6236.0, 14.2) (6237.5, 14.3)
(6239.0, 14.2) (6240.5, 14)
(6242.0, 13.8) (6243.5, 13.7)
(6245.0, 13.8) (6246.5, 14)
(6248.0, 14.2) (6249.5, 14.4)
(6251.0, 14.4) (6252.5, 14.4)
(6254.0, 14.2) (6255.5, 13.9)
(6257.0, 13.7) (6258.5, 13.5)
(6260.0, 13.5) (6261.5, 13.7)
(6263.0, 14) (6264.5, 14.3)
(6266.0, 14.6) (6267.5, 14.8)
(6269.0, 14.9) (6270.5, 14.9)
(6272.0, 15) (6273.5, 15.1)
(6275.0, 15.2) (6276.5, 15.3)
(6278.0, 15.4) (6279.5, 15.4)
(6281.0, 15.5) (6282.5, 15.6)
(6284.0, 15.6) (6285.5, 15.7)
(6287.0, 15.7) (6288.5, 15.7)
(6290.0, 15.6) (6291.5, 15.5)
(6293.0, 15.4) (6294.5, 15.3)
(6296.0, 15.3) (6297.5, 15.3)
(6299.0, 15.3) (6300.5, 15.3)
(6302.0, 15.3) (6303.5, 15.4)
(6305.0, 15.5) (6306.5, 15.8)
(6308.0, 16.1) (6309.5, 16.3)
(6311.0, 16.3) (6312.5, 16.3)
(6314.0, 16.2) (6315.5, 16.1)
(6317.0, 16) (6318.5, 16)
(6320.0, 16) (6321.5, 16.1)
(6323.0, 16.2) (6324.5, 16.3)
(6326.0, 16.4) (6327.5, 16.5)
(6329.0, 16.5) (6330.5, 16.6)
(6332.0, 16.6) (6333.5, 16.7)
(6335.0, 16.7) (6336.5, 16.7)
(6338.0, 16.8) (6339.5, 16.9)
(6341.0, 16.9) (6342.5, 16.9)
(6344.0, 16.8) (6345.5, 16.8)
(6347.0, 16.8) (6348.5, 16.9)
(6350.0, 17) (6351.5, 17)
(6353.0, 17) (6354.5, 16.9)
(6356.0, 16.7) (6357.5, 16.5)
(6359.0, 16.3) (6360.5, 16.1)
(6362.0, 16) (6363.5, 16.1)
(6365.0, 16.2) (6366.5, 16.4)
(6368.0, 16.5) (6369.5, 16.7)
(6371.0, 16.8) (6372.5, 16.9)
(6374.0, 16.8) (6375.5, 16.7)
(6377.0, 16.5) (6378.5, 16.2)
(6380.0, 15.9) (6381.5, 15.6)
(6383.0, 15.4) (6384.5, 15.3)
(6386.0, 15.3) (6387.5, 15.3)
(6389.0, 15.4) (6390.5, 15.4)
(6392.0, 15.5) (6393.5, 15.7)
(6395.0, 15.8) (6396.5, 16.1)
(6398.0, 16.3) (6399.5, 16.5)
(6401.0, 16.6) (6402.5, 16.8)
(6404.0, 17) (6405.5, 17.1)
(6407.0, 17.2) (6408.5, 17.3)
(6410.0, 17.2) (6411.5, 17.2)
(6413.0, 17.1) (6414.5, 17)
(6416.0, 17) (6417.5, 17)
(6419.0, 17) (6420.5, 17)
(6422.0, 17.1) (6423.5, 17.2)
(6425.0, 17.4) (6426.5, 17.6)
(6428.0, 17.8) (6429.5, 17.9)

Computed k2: 16.9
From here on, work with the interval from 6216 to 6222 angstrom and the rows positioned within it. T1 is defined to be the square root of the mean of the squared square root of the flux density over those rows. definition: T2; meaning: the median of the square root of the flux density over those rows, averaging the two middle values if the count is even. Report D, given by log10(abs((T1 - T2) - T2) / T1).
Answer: 0.0000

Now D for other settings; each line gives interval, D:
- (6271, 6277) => 0.0000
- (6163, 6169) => -0.0036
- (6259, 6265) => -0.0008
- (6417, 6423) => -0.0006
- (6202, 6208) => 0.0007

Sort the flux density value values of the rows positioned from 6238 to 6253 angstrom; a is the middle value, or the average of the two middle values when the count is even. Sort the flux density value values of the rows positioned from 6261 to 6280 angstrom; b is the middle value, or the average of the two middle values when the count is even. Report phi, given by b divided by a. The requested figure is 1.06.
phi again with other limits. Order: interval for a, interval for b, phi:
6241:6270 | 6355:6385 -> 1.17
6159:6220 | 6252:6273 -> 0.95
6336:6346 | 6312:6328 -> 0.96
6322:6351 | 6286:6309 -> 0.92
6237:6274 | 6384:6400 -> 1.09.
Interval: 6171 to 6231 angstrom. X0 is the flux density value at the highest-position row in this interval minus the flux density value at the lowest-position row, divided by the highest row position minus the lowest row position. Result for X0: 0.007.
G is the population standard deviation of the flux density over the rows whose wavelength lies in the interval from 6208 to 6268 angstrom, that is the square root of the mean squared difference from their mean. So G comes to 0.43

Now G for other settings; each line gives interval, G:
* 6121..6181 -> 1.52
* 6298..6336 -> 0.43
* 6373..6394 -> 0.52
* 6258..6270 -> 0.53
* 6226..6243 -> 0.19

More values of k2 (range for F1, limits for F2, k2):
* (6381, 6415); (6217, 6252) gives 14.4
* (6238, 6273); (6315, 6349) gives 16.9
